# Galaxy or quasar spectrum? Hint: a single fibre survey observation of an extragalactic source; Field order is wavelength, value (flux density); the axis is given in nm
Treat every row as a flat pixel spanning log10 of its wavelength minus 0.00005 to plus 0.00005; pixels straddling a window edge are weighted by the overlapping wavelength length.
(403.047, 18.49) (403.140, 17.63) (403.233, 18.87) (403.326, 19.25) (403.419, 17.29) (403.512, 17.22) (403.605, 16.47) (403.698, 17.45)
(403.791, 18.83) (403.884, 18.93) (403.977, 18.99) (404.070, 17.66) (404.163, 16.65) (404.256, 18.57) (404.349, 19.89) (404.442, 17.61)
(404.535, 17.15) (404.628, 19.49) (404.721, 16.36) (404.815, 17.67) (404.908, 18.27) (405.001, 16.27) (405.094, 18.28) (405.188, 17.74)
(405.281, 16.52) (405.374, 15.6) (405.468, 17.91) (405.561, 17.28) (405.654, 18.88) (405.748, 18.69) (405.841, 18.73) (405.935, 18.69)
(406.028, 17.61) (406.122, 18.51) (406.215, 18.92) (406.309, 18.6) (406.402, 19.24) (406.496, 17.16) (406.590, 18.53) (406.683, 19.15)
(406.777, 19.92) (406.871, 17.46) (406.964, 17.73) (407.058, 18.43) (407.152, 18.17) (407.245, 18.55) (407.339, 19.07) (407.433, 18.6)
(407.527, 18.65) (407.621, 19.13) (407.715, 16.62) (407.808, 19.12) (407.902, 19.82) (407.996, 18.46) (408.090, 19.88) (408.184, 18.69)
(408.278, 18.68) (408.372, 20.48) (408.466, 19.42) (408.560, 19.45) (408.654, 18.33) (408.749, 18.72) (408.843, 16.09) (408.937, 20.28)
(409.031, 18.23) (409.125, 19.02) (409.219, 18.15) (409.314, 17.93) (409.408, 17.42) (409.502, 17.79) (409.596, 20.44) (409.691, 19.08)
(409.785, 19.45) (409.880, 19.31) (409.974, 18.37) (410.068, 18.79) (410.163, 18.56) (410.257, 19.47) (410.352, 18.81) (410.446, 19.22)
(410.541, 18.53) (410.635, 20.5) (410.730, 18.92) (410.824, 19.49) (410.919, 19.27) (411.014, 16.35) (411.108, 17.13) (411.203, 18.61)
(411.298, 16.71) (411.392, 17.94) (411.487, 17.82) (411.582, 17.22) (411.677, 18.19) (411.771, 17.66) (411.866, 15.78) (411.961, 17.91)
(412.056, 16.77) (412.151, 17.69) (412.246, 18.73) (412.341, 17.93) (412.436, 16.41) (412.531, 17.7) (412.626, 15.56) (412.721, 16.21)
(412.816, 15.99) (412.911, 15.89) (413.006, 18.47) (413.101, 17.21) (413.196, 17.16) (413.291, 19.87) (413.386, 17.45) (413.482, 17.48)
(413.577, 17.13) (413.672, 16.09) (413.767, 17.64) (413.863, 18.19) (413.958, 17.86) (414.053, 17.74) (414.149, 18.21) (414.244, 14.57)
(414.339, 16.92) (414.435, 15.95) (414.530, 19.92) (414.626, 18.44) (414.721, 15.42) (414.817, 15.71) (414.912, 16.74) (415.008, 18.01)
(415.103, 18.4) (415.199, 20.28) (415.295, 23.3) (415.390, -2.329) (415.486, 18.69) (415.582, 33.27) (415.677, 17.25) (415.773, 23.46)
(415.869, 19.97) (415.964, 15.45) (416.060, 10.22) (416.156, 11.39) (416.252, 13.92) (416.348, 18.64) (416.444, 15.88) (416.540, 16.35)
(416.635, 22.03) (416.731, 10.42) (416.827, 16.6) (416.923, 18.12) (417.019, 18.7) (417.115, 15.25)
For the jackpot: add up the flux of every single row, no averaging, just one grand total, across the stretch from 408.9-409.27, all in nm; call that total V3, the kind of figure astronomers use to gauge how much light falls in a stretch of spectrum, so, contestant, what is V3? 76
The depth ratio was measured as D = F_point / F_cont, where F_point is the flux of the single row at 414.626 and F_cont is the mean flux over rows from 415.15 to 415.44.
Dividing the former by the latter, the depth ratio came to 1.34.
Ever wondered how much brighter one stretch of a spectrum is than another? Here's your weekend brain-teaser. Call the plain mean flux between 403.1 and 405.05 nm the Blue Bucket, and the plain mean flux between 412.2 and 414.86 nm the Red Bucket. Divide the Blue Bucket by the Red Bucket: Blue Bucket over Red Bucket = 1.042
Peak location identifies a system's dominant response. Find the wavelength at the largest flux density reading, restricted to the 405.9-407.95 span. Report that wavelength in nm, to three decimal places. 406.777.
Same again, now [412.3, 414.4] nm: 413.291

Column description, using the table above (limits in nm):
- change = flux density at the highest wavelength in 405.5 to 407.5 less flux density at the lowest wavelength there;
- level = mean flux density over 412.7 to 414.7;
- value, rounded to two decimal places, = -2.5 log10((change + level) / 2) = -2.43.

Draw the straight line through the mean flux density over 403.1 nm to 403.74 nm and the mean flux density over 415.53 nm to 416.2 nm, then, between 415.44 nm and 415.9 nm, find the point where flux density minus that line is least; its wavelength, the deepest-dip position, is 415.677 nm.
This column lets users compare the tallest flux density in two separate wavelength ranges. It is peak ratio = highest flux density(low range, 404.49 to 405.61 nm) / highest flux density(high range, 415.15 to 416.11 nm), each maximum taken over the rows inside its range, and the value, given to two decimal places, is 0.59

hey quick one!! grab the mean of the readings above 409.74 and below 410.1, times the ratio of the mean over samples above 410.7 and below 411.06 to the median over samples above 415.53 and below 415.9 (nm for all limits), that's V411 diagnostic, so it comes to 16.2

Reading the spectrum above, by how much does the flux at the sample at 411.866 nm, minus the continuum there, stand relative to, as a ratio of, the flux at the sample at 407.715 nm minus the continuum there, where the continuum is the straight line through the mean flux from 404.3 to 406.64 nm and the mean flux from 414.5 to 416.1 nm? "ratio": 1.6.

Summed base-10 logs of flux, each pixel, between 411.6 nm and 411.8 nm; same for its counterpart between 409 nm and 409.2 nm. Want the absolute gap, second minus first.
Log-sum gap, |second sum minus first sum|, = 0.033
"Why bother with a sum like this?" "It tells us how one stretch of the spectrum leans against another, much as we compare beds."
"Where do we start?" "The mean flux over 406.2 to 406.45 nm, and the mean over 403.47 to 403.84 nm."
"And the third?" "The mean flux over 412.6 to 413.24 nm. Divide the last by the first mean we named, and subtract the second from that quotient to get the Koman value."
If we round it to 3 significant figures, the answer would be -16.6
